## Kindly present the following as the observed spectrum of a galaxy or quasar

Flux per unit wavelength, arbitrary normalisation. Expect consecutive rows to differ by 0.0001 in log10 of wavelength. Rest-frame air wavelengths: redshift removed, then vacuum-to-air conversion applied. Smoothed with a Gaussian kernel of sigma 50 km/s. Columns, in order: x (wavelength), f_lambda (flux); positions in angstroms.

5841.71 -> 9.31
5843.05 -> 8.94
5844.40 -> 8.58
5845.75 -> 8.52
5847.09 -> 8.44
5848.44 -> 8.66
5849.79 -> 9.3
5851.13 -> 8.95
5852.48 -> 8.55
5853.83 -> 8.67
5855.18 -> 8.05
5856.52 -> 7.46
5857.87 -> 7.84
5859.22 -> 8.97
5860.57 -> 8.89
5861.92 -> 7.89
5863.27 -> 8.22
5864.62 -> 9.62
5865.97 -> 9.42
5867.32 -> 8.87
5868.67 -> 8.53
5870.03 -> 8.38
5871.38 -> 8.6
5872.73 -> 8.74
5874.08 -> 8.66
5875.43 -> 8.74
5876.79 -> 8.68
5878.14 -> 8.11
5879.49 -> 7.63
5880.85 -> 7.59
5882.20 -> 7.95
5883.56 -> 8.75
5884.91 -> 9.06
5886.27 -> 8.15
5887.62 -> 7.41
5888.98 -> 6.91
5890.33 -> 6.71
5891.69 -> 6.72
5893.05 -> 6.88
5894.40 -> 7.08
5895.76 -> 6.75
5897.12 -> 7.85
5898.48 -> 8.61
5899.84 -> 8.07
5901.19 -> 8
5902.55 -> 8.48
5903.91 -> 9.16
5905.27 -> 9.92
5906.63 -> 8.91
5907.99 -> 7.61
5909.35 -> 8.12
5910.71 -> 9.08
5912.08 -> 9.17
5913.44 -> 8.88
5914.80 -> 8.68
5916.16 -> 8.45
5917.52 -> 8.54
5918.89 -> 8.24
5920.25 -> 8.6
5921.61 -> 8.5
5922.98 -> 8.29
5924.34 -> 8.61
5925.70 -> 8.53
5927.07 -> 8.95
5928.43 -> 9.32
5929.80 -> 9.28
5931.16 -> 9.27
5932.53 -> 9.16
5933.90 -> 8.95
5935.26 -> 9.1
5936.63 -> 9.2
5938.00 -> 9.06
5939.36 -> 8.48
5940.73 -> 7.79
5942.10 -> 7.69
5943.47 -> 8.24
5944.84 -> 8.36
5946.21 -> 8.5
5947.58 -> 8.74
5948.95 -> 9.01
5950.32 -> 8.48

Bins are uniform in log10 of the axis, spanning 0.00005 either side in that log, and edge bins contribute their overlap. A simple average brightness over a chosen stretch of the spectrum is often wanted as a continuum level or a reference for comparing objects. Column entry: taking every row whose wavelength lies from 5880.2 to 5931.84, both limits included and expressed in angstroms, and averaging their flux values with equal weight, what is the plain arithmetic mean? 8.29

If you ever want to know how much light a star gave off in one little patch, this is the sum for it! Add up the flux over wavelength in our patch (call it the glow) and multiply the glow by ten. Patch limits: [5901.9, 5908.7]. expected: 599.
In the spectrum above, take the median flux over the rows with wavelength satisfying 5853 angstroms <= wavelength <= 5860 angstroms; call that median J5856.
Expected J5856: 8.05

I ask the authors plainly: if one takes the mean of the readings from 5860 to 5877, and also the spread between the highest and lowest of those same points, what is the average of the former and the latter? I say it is 5.22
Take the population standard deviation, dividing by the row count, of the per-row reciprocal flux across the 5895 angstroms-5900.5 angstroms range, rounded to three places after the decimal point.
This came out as 0.012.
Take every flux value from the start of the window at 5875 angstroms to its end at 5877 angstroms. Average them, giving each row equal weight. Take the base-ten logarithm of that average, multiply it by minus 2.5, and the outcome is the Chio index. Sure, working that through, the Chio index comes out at -2.35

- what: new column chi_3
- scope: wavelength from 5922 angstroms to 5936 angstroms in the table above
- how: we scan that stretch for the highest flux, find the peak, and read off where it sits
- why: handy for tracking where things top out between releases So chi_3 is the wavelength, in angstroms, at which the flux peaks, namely 5928.43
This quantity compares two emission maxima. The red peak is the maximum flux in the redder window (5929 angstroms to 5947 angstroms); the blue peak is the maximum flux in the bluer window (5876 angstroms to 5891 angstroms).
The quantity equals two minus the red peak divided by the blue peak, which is 0.976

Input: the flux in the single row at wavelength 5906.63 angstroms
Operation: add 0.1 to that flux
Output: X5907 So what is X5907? 9.01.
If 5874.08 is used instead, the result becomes 8.76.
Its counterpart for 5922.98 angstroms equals 8.39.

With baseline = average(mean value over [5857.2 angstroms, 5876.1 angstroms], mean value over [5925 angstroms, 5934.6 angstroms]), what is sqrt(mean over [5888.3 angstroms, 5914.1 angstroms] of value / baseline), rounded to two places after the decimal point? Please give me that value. 0.95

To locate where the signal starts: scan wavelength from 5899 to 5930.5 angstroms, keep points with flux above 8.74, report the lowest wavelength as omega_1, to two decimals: 5903.91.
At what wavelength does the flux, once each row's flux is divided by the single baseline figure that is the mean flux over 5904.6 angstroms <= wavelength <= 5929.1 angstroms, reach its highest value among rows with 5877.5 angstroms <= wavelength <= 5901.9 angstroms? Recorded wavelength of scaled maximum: 5884.91 angstroms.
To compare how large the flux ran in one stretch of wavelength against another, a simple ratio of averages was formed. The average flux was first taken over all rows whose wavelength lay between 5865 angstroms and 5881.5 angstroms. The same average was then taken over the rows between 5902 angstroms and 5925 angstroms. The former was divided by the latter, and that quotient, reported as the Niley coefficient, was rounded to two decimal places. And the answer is 0.98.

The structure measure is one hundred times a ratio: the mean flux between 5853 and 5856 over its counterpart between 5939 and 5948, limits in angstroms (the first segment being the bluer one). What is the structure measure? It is 101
